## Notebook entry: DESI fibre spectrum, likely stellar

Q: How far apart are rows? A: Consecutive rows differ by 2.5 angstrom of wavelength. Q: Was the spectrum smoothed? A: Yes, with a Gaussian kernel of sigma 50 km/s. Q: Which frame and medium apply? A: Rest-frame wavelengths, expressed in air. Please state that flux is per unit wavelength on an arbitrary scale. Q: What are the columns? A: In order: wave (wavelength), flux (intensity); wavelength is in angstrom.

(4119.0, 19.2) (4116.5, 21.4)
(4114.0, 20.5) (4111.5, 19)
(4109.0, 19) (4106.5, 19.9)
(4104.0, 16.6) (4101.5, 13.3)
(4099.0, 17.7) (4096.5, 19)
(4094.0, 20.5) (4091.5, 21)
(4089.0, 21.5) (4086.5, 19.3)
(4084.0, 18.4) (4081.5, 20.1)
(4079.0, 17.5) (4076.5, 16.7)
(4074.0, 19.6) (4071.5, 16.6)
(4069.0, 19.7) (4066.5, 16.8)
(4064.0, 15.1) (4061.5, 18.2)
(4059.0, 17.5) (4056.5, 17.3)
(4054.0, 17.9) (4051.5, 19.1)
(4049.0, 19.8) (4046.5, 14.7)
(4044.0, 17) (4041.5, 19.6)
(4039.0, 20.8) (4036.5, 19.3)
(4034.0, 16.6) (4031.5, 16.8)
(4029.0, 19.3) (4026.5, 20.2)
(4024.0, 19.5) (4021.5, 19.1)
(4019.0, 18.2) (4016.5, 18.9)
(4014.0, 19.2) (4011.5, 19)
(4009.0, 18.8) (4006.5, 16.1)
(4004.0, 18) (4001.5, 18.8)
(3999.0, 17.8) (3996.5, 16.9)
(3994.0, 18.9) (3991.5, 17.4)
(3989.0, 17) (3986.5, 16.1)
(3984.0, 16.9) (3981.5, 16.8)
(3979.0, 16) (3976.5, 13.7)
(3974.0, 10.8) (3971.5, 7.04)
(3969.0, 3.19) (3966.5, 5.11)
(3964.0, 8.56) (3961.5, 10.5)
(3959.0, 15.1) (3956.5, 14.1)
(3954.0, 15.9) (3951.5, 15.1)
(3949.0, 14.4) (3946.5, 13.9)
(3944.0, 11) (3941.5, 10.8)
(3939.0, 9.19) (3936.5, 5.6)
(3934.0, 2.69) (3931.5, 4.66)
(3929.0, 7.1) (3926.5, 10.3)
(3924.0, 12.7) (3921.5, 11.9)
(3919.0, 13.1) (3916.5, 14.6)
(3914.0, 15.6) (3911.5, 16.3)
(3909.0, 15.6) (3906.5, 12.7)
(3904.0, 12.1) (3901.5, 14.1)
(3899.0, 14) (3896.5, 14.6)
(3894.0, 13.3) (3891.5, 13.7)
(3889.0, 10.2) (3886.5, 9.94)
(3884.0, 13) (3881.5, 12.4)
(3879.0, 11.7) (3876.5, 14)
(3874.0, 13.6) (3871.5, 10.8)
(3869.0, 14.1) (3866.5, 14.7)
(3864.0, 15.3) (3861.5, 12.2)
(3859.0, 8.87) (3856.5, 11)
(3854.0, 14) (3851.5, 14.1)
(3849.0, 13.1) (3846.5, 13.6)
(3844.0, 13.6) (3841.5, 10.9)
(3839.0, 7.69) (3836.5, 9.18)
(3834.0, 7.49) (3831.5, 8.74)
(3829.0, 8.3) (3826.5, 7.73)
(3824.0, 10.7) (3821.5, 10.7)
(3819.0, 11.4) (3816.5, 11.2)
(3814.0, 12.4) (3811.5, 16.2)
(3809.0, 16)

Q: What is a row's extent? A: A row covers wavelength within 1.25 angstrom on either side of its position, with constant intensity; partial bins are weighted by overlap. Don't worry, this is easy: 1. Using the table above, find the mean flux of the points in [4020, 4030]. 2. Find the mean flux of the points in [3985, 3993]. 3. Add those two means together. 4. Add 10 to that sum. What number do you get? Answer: 46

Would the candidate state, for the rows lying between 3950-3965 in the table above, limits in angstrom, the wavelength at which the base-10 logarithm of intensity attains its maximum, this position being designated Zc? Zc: 3954.0 angstrom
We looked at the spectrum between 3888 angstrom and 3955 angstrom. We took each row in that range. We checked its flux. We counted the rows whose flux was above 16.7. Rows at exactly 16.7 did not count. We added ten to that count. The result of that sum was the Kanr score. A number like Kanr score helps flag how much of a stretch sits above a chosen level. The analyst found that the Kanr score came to 10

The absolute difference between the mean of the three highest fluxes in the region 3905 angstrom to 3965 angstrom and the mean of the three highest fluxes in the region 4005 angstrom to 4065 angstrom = 4.3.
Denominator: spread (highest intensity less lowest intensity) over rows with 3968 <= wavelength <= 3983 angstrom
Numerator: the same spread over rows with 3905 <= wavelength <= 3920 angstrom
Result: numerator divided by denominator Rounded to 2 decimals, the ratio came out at 0.26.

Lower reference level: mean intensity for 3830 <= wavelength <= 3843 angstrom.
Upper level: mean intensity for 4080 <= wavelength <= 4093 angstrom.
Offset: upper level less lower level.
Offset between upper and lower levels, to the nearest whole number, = 11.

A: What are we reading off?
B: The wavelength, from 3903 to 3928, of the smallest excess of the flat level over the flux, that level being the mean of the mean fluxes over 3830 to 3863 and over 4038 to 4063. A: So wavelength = 3911.5 angstrom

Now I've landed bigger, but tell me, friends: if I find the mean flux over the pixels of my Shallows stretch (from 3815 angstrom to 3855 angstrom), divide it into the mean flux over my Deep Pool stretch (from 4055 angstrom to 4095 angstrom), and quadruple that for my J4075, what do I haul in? 6.9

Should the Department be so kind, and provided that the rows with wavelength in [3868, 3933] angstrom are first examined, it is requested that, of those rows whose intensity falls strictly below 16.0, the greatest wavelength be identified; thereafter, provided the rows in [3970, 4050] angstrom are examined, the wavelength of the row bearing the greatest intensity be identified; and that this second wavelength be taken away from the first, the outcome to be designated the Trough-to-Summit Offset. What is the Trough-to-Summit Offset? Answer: -107.5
